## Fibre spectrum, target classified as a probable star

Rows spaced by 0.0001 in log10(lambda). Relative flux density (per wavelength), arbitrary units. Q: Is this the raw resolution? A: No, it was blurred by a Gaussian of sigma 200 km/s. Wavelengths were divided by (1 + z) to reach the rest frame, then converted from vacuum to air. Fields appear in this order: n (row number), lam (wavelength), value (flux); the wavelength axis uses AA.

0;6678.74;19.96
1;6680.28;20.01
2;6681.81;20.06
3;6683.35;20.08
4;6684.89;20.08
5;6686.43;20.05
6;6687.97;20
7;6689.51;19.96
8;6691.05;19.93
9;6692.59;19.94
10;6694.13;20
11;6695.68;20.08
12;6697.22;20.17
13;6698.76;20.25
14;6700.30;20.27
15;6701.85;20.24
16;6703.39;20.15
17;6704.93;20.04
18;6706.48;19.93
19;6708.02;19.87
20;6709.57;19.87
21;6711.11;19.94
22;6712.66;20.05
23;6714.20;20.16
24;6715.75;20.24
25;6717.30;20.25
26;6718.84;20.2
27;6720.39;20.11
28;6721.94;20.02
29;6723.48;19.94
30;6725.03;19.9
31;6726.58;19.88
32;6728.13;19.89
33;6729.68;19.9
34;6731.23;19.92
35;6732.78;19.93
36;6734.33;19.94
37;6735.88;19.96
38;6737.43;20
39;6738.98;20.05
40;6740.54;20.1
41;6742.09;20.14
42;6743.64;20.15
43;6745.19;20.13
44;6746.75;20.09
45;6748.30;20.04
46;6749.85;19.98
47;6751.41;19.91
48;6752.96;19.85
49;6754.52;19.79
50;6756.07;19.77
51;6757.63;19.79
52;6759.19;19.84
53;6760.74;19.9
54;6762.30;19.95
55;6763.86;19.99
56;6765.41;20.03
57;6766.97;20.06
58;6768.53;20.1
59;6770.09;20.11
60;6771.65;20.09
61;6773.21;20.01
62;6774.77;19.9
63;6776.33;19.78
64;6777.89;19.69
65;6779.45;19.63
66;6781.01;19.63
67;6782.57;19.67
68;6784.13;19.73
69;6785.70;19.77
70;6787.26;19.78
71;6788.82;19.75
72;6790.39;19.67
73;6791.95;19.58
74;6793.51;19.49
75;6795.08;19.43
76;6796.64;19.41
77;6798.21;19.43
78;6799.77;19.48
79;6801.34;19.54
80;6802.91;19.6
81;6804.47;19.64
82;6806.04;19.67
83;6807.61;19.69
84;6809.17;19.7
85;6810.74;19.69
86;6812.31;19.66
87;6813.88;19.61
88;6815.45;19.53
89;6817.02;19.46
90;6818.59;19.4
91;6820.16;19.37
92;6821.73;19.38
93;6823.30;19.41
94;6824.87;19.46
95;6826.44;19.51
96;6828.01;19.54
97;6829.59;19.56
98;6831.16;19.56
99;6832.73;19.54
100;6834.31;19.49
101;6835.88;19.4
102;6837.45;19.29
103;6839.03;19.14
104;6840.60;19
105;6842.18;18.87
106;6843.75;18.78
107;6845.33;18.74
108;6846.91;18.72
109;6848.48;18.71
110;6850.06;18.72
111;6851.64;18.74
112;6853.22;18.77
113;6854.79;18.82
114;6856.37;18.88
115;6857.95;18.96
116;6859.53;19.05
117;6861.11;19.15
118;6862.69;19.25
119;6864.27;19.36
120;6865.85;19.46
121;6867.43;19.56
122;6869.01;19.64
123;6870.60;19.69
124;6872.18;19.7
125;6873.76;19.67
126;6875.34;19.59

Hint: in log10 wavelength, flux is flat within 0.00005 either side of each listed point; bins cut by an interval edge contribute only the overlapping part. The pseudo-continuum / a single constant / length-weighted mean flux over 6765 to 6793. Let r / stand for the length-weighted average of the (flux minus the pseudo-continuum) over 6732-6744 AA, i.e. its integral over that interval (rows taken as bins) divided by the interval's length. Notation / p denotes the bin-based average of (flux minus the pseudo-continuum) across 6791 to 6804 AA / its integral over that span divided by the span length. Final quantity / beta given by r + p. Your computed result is -0.1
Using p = -0.32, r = 0.20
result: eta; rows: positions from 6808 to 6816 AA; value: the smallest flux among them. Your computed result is 19.53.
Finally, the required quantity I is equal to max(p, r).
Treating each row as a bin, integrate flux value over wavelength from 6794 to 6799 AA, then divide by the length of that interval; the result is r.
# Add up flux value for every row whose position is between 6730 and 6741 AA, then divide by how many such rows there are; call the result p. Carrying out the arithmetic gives 19.99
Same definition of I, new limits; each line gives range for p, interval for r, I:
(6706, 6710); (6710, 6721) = 20.13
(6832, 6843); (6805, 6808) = 19.64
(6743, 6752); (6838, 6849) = 20.05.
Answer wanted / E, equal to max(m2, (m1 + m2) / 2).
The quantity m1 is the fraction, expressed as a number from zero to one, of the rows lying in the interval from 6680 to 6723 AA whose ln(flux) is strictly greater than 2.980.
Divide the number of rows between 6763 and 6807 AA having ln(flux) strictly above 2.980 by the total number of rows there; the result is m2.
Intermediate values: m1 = 1.0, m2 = 0.5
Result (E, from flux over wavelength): 0.75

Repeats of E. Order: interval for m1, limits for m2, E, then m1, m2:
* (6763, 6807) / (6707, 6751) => 1.00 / 0.5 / 1.0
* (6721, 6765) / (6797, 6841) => 0.55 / 1.0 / 0.1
